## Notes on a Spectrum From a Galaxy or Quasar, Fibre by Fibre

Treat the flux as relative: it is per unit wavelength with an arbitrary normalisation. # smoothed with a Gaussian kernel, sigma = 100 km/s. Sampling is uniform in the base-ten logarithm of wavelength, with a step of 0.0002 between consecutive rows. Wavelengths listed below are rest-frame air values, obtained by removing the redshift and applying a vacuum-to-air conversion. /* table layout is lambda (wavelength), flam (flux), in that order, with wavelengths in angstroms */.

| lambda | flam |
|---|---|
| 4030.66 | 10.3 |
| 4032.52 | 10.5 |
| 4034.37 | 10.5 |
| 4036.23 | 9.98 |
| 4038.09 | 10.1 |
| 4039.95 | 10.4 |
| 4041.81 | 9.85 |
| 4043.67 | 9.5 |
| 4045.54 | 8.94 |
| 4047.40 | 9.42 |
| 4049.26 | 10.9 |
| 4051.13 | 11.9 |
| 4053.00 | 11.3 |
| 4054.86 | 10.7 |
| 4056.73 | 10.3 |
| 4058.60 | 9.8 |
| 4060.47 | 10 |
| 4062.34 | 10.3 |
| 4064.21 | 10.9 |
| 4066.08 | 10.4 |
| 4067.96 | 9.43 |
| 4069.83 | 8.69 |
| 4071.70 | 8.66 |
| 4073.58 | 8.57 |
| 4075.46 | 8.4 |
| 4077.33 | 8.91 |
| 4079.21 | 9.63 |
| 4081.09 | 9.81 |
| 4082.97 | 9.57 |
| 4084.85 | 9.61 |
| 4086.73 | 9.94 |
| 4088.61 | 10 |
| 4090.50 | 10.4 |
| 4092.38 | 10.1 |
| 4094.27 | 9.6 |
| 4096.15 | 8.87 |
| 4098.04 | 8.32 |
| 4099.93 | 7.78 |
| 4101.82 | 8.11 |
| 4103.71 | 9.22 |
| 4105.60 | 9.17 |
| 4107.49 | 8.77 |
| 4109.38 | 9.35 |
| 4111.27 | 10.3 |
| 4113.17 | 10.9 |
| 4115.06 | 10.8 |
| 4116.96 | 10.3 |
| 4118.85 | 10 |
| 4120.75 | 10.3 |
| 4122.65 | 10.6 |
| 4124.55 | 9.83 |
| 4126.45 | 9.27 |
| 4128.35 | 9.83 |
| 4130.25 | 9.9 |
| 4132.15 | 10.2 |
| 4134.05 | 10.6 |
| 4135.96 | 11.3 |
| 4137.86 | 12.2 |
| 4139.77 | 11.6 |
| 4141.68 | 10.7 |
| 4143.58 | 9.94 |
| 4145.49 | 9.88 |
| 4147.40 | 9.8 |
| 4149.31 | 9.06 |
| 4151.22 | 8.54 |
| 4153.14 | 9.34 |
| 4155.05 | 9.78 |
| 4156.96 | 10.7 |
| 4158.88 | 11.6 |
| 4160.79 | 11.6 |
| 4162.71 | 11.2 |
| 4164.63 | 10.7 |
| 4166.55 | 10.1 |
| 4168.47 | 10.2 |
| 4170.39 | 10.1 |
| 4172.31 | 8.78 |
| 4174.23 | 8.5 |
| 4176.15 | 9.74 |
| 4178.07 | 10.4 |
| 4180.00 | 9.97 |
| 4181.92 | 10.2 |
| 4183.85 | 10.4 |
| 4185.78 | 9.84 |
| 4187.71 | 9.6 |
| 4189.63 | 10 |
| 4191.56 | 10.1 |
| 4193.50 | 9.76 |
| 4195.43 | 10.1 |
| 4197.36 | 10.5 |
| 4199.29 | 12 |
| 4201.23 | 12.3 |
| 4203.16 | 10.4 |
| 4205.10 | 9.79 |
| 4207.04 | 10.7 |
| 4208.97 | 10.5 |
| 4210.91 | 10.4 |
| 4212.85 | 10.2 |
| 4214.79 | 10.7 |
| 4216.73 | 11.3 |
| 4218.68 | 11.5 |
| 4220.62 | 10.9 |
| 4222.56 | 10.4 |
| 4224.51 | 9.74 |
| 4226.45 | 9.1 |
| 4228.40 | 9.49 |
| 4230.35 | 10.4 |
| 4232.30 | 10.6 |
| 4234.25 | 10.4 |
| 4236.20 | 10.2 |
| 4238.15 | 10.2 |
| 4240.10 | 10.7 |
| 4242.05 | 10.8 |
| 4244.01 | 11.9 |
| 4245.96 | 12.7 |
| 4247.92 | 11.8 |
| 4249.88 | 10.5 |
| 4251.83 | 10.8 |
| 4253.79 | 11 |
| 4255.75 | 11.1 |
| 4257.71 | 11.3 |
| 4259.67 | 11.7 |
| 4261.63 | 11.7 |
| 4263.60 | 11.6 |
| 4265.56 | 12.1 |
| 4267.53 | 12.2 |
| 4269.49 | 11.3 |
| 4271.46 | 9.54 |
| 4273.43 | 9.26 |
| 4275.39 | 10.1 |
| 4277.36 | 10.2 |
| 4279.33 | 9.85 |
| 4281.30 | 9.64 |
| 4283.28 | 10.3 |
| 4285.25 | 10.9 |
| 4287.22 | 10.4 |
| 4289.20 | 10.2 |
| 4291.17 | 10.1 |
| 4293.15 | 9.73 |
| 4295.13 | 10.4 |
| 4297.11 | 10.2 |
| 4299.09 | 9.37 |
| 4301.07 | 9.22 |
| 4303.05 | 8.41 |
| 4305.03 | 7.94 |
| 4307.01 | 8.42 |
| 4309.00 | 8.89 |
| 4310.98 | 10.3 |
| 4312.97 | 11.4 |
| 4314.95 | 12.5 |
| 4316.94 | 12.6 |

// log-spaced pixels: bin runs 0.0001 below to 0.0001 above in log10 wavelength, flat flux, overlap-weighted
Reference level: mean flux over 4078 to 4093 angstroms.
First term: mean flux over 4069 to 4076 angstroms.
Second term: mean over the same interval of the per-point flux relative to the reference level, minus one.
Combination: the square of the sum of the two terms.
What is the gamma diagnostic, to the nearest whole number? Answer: 71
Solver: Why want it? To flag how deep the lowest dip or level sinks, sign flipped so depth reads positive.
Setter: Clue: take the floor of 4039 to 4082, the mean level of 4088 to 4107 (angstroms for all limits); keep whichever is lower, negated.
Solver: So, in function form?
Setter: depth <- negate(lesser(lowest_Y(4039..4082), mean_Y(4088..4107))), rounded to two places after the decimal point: -8.40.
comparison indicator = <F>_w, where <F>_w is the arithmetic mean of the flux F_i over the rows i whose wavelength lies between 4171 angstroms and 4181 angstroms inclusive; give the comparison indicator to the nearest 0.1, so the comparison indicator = 9.5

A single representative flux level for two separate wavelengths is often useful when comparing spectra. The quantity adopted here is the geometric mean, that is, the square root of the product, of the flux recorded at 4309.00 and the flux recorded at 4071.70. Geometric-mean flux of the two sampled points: 8.8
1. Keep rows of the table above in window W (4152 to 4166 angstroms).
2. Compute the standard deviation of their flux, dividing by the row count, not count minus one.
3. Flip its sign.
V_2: -0.81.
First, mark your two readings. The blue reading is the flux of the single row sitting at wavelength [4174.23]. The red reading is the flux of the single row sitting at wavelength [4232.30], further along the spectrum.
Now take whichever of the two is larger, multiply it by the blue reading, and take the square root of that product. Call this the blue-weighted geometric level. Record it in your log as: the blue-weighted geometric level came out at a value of 9.5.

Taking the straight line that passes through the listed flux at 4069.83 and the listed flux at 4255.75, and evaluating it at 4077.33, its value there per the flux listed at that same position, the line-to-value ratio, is 0.99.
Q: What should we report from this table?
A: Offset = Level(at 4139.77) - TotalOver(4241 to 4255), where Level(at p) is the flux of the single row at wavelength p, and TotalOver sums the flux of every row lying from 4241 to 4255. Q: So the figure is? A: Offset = -67.9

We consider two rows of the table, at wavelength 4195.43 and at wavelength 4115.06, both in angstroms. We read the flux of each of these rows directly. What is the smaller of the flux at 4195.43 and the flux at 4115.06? 10.1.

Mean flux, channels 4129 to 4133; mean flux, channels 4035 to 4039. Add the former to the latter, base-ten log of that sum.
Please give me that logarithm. 1.30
